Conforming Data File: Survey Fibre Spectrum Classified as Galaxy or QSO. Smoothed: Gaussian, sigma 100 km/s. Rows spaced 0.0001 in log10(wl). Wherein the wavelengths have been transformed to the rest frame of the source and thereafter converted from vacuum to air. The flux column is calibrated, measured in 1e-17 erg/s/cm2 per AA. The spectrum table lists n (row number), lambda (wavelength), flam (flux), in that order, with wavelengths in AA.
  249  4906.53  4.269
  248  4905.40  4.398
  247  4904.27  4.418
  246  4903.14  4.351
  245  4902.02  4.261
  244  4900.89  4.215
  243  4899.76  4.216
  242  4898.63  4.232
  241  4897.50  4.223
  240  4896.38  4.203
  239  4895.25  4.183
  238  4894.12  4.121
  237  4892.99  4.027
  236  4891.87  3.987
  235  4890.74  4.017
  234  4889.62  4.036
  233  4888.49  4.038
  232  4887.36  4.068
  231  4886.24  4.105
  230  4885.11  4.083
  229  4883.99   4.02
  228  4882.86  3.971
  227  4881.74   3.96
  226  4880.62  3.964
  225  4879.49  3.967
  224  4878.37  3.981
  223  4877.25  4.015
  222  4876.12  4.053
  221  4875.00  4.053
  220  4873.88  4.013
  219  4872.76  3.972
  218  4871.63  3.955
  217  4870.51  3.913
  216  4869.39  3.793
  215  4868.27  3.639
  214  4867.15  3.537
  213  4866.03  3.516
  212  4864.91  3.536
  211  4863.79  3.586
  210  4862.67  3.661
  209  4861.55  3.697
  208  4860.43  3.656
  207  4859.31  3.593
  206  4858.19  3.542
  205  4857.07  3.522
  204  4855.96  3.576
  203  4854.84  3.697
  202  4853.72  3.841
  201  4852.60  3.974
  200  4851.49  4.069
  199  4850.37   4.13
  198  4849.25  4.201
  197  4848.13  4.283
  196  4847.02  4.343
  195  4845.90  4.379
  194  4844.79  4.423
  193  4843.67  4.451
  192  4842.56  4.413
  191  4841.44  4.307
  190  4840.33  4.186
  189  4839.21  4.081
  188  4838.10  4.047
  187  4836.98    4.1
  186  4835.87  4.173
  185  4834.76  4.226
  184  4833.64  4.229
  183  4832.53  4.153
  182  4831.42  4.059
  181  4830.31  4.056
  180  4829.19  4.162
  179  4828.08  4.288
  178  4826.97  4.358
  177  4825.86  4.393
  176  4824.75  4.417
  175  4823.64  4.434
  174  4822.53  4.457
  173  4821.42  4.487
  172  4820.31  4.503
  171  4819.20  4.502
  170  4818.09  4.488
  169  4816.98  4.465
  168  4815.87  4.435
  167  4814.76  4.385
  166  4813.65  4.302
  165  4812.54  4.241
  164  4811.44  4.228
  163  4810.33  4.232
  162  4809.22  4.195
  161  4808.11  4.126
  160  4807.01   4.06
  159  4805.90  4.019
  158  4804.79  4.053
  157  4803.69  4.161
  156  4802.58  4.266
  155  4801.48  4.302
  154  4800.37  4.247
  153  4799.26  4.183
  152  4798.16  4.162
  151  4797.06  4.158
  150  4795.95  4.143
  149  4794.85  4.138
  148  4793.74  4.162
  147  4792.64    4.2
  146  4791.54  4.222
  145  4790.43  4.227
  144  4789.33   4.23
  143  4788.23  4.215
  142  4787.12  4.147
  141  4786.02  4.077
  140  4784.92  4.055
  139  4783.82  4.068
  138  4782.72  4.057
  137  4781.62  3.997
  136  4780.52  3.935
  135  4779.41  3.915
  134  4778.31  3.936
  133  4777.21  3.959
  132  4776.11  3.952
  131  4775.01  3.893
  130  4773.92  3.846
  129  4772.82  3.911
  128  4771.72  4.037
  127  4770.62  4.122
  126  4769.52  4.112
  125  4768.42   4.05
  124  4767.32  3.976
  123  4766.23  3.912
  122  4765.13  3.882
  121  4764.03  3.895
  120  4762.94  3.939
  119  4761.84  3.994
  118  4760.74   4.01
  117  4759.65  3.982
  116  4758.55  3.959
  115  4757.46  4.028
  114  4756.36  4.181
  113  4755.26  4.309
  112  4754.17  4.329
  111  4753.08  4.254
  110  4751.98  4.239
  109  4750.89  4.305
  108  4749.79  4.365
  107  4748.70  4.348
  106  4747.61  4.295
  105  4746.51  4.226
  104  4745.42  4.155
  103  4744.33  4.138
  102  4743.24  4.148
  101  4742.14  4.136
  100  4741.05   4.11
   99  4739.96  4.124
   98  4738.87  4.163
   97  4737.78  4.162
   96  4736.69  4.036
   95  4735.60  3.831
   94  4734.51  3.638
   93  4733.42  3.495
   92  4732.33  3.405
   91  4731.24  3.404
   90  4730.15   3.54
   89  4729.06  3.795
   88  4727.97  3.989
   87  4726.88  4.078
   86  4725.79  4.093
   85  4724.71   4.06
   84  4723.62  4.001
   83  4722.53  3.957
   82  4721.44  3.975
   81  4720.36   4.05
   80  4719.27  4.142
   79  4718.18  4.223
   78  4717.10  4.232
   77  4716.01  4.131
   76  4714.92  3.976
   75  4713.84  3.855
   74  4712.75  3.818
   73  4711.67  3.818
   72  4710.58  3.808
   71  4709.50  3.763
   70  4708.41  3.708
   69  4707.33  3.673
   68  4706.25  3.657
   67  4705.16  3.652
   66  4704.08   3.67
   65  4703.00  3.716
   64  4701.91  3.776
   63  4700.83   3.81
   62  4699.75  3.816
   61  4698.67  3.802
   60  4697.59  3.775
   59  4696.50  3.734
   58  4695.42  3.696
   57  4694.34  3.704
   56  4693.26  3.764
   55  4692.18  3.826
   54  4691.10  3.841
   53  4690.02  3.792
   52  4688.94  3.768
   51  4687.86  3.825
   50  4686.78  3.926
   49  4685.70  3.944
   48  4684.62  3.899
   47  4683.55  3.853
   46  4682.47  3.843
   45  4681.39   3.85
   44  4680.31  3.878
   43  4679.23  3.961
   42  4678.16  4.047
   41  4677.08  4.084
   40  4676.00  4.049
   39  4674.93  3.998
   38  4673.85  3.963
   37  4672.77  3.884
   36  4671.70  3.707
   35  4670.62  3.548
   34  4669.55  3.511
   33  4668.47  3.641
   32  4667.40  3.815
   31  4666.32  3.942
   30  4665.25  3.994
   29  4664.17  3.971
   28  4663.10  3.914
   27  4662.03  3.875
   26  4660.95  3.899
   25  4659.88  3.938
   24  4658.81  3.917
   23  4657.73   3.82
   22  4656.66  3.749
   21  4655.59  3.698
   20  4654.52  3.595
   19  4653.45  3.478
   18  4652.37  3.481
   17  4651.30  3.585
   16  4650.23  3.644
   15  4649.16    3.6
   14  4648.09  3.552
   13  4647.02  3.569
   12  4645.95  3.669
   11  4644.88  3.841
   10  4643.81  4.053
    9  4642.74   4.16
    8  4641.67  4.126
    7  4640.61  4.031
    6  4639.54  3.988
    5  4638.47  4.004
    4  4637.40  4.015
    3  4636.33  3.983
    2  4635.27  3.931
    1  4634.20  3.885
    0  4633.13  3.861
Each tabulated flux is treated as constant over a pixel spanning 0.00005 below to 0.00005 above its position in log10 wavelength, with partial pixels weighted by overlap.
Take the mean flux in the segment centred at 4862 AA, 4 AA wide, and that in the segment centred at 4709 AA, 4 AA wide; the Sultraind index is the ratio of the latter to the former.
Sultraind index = 1.02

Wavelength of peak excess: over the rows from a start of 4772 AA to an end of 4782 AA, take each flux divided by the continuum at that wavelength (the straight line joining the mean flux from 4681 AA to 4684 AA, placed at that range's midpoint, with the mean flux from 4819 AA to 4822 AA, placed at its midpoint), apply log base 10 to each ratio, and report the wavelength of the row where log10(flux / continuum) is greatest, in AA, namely 4781.62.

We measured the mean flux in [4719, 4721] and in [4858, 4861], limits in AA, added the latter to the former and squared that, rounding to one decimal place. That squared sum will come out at 59.2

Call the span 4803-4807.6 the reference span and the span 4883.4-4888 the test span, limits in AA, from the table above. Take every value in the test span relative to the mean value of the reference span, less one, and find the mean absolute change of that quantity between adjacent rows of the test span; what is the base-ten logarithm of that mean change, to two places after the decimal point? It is -2.00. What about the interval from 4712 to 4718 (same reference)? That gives -1.60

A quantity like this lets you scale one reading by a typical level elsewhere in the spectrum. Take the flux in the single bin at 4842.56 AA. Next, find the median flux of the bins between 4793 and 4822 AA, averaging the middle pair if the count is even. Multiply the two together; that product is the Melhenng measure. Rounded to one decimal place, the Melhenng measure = 18.7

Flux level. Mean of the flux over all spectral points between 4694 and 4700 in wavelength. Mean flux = 3.75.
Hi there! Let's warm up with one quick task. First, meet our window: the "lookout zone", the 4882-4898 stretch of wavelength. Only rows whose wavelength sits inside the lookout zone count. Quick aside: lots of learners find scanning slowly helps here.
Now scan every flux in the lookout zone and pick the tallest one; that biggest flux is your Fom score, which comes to 4.223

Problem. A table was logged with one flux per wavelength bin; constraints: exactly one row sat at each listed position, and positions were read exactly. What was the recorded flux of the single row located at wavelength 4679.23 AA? 3.961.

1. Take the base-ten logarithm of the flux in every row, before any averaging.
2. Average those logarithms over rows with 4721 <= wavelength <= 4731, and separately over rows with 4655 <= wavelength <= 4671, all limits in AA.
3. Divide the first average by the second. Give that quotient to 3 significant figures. 1.02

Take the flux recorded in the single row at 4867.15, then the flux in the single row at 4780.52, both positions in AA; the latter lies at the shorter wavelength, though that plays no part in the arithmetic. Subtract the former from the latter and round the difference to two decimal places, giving 0.40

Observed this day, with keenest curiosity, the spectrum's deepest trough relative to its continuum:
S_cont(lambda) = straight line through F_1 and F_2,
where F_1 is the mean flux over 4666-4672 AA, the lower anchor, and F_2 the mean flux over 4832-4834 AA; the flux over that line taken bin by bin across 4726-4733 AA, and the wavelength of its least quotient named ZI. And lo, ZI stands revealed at 4732.33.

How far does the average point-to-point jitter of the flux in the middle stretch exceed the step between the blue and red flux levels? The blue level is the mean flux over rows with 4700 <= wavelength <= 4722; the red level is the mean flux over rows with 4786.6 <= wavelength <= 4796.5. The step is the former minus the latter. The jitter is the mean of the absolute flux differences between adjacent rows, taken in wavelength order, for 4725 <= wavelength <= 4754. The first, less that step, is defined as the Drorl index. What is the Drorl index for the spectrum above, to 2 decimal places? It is 0.39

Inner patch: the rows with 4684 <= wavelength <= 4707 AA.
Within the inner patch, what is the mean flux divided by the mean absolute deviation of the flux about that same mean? 59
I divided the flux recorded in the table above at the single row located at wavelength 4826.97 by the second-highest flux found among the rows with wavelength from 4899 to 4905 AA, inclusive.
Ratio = 1.00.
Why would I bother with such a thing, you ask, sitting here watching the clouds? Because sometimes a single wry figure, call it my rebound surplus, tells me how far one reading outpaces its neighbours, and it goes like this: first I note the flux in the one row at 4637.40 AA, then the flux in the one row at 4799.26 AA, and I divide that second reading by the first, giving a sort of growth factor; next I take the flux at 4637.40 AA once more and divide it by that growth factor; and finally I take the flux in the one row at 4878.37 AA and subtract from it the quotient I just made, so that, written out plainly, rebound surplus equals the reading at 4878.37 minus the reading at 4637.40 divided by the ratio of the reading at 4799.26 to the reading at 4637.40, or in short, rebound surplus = 0.1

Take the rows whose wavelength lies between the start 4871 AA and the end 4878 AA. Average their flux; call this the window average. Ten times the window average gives 40.1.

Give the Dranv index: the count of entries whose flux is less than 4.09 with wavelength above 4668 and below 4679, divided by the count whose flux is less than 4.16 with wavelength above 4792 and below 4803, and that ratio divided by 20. 0.17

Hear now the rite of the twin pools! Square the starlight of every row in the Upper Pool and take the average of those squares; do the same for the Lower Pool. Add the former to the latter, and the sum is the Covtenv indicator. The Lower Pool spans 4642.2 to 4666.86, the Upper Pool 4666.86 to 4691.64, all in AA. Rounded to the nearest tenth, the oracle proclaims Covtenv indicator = 29.2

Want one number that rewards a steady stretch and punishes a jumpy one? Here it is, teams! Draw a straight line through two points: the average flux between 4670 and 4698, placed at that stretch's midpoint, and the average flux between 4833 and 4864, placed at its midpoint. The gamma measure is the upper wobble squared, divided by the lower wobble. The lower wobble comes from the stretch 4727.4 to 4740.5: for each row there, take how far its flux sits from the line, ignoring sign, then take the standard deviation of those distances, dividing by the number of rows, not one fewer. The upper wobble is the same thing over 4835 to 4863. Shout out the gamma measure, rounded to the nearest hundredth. 0.15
